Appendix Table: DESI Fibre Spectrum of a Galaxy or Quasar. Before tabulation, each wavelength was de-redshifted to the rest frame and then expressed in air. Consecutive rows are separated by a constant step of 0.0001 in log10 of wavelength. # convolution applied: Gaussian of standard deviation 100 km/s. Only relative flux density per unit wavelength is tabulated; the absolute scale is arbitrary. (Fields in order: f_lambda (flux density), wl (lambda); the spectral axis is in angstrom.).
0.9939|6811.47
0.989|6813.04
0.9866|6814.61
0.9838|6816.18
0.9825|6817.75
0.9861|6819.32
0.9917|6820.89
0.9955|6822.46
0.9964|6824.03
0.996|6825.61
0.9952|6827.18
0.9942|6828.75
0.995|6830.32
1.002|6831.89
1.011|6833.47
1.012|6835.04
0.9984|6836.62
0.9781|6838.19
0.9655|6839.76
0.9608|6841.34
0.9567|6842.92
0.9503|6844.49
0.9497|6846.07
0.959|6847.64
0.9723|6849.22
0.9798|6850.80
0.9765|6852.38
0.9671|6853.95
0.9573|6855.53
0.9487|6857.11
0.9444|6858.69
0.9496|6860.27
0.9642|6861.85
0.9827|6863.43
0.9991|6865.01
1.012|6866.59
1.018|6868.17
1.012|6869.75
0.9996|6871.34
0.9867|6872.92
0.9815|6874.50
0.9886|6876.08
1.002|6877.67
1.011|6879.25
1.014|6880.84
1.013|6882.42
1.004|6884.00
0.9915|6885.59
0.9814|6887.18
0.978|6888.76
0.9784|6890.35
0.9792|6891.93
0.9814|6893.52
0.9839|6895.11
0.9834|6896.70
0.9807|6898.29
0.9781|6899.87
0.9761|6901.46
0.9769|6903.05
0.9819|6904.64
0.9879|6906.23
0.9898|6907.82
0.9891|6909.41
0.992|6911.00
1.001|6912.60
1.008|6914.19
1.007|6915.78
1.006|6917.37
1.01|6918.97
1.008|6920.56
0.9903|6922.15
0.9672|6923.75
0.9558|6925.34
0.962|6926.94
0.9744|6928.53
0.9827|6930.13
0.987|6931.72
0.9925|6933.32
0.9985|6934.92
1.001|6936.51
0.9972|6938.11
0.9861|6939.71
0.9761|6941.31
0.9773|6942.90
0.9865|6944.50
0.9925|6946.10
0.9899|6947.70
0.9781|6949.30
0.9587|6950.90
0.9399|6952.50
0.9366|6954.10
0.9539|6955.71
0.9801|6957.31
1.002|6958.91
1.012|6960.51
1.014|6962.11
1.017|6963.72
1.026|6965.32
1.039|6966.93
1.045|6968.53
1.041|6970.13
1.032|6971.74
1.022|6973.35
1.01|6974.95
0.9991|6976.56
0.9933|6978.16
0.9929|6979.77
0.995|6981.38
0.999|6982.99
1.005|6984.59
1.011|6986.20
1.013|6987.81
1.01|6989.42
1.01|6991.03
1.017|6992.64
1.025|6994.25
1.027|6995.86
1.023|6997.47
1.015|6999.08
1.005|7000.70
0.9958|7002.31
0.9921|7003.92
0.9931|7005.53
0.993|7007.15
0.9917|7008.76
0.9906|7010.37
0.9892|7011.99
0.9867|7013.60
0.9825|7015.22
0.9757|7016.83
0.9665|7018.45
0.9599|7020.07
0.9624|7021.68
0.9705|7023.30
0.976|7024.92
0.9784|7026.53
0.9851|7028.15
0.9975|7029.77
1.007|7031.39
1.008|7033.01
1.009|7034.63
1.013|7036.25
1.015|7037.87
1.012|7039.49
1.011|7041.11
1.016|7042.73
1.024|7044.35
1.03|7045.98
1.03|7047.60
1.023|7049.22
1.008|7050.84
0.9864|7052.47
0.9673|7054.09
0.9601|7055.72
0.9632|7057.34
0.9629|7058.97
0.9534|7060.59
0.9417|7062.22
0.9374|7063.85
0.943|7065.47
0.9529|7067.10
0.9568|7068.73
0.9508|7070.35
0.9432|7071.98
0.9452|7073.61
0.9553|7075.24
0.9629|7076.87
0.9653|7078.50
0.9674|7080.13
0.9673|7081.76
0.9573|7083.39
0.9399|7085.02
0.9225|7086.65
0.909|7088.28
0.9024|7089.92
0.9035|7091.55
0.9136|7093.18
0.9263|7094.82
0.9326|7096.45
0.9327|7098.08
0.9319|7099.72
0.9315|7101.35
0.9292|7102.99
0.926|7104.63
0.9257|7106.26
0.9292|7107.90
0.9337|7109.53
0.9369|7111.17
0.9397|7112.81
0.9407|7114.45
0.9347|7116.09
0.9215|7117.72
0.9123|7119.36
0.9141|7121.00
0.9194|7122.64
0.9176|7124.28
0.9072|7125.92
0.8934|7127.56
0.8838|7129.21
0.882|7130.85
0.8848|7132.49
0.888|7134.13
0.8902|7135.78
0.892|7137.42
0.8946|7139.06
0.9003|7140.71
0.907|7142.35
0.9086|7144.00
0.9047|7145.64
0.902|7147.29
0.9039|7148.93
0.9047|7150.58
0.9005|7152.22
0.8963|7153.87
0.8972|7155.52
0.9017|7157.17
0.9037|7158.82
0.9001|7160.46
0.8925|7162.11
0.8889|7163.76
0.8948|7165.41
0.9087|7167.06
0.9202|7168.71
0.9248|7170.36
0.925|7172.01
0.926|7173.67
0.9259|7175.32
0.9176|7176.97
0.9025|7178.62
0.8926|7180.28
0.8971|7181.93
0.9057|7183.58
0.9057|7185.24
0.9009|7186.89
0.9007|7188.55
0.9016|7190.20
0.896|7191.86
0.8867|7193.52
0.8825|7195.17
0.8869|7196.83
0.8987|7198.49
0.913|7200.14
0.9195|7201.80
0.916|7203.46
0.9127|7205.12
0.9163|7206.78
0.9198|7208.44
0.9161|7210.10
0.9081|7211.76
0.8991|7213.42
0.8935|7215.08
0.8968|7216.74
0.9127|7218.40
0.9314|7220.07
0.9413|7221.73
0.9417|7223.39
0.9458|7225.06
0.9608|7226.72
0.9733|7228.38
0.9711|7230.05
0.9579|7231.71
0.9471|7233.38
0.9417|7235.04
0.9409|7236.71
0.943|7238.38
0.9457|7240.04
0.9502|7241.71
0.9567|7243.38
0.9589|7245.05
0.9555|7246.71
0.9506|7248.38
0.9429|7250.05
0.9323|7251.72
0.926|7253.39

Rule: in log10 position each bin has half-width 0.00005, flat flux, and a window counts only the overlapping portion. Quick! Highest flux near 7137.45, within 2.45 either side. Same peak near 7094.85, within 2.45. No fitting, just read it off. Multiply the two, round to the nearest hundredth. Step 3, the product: 0.83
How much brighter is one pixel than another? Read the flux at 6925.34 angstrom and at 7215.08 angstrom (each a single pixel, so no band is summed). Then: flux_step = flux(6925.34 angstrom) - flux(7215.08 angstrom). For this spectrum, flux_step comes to 0.062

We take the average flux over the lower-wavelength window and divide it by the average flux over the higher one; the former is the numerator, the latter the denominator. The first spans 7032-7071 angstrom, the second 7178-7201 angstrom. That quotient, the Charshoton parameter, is 1.10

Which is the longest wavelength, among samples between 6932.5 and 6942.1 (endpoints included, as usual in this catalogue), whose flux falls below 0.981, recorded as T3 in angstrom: 6941.31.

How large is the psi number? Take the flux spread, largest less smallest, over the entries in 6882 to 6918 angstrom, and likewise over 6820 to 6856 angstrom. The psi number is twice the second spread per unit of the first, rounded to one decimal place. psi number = 3.4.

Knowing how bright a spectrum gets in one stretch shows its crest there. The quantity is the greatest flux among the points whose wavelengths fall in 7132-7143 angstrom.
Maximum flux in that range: 0.907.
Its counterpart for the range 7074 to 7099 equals 0.9674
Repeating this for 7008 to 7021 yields 0.9917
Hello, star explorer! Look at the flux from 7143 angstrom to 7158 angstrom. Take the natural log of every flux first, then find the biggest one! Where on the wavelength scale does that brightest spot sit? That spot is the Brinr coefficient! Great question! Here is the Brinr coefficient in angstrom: 7144.00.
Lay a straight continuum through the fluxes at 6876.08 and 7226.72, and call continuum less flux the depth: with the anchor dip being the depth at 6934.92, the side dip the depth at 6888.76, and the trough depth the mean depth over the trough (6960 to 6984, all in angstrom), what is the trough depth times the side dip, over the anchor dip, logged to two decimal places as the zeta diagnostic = 0.02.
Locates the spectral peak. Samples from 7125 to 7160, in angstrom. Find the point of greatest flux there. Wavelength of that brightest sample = 7144.00 angstrom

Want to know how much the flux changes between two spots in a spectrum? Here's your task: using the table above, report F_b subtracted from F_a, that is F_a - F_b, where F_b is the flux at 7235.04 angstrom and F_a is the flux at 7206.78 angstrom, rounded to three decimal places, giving -0.025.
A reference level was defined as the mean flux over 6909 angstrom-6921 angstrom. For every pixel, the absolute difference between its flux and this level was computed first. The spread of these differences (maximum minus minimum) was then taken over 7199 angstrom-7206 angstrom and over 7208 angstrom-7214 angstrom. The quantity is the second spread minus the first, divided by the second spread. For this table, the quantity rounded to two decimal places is 0.67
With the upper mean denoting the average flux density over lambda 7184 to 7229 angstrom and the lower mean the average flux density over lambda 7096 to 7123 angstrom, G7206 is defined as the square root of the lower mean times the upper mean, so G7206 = 0.921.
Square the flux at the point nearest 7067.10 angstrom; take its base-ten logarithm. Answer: -0.042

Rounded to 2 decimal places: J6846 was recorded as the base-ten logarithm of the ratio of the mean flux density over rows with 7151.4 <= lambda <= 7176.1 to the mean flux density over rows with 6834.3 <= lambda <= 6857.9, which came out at -0.03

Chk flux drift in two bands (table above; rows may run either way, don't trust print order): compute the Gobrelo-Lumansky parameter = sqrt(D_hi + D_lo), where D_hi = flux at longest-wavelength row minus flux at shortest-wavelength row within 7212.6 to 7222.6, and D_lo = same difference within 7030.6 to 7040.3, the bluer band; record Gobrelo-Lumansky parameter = 0.22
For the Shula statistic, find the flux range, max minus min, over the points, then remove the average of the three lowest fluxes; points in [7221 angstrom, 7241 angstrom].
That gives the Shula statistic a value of -0.909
